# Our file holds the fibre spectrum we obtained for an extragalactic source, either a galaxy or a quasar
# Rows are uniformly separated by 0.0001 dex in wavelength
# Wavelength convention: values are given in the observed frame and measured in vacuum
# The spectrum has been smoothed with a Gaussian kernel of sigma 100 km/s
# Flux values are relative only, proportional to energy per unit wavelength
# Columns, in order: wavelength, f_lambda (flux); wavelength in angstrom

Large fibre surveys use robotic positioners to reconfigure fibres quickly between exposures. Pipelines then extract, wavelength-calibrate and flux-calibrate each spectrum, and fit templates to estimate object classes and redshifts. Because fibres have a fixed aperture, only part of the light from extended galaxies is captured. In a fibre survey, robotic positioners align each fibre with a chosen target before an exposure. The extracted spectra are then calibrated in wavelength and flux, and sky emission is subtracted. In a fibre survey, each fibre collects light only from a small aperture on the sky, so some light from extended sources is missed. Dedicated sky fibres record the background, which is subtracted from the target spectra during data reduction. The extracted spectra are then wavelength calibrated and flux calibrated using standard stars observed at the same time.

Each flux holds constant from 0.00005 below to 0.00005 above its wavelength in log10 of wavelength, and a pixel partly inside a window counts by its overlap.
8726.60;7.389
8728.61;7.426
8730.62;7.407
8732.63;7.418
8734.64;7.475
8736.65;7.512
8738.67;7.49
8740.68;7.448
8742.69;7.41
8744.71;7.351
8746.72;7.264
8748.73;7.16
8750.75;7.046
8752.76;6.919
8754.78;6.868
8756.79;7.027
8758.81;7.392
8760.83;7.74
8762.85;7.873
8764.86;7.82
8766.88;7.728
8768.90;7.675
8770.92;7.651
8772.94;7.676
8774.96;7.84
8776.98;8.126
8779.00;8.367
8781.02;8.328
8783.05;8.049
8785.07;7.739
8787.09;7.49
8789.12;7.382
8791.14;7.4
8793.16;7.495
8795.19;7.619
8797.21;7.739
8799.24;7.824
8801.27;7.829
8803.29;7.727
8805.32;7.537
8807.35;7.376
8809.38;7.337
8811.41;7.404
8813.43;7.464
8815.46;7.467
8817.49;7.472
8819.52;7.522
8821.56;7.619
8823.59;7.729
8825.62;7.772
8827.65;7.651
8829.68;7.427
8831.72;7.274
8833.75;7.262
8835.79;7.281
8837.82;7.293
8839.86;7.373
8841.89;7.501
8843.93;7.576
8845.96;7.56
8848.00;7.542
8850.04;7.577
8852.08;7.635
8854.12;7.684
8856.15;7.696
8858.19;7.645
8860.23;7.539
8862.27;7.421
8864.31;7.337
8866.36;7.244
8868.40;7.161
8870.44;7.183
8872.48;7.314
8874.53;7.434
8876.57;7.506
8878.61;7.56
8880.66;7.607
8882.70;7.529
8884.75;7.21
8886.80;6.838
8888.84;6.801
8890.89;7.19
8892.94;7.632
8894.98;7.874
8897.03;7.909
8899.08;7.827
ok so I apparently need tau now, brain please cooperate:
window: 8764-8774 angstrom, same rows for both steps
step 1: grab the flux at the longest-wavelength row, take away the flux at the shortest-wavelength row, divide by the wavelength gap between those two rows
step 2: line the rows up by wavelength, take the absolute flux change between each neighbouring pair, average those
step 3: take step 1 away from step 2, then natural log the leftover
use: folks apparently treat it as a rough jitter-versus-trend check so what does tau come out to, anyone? -2.7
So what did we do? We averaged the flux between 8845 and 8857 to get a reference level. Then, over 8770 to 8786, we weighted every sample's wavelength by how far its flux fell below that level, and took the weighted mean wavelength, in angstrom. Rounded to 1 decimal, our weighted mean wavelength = 8779.5 angstrom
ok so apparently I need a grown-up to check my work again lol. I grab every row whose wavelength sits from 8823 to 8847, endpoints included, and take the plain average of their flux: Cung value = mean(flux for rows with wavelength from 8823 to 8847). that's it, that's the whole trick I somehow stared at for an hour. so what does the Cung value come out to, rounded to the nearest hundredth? 7.47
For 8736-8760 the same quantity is 7.24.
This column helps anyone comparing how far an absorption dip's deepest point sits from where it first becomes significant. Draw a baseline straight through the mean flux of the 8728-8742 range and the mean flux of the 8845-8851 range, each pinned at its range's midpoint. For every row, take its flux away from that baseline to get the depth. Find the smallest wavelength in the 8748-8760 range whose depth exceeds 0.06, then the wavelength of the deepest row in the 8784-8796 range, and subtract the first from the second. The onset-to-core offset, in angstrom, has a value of 40.4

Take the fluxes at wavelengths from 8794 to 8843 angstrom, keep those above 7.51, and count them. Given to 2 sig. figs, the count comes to 11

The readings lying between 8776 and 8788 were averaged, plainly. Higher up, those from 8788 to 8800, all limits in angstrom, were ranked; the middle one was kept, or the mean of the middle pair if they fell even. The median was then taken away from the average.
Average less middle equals 0.46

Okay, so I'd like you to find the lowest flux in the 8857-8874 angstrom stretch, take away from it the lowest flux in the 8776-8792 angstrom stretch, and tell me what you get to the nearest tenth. -0.2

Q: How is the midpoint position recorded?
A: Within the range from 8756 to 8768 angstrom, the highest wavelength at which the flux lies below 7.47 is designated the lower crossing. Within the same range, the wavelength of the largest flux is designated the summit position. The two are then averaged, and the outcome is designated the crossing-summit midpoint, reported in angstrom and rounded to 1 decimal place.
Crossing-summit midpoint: 8760.8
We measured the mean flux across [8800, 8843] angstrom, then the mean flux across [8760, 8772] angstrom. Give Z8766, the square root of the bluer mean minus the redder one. 0.51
